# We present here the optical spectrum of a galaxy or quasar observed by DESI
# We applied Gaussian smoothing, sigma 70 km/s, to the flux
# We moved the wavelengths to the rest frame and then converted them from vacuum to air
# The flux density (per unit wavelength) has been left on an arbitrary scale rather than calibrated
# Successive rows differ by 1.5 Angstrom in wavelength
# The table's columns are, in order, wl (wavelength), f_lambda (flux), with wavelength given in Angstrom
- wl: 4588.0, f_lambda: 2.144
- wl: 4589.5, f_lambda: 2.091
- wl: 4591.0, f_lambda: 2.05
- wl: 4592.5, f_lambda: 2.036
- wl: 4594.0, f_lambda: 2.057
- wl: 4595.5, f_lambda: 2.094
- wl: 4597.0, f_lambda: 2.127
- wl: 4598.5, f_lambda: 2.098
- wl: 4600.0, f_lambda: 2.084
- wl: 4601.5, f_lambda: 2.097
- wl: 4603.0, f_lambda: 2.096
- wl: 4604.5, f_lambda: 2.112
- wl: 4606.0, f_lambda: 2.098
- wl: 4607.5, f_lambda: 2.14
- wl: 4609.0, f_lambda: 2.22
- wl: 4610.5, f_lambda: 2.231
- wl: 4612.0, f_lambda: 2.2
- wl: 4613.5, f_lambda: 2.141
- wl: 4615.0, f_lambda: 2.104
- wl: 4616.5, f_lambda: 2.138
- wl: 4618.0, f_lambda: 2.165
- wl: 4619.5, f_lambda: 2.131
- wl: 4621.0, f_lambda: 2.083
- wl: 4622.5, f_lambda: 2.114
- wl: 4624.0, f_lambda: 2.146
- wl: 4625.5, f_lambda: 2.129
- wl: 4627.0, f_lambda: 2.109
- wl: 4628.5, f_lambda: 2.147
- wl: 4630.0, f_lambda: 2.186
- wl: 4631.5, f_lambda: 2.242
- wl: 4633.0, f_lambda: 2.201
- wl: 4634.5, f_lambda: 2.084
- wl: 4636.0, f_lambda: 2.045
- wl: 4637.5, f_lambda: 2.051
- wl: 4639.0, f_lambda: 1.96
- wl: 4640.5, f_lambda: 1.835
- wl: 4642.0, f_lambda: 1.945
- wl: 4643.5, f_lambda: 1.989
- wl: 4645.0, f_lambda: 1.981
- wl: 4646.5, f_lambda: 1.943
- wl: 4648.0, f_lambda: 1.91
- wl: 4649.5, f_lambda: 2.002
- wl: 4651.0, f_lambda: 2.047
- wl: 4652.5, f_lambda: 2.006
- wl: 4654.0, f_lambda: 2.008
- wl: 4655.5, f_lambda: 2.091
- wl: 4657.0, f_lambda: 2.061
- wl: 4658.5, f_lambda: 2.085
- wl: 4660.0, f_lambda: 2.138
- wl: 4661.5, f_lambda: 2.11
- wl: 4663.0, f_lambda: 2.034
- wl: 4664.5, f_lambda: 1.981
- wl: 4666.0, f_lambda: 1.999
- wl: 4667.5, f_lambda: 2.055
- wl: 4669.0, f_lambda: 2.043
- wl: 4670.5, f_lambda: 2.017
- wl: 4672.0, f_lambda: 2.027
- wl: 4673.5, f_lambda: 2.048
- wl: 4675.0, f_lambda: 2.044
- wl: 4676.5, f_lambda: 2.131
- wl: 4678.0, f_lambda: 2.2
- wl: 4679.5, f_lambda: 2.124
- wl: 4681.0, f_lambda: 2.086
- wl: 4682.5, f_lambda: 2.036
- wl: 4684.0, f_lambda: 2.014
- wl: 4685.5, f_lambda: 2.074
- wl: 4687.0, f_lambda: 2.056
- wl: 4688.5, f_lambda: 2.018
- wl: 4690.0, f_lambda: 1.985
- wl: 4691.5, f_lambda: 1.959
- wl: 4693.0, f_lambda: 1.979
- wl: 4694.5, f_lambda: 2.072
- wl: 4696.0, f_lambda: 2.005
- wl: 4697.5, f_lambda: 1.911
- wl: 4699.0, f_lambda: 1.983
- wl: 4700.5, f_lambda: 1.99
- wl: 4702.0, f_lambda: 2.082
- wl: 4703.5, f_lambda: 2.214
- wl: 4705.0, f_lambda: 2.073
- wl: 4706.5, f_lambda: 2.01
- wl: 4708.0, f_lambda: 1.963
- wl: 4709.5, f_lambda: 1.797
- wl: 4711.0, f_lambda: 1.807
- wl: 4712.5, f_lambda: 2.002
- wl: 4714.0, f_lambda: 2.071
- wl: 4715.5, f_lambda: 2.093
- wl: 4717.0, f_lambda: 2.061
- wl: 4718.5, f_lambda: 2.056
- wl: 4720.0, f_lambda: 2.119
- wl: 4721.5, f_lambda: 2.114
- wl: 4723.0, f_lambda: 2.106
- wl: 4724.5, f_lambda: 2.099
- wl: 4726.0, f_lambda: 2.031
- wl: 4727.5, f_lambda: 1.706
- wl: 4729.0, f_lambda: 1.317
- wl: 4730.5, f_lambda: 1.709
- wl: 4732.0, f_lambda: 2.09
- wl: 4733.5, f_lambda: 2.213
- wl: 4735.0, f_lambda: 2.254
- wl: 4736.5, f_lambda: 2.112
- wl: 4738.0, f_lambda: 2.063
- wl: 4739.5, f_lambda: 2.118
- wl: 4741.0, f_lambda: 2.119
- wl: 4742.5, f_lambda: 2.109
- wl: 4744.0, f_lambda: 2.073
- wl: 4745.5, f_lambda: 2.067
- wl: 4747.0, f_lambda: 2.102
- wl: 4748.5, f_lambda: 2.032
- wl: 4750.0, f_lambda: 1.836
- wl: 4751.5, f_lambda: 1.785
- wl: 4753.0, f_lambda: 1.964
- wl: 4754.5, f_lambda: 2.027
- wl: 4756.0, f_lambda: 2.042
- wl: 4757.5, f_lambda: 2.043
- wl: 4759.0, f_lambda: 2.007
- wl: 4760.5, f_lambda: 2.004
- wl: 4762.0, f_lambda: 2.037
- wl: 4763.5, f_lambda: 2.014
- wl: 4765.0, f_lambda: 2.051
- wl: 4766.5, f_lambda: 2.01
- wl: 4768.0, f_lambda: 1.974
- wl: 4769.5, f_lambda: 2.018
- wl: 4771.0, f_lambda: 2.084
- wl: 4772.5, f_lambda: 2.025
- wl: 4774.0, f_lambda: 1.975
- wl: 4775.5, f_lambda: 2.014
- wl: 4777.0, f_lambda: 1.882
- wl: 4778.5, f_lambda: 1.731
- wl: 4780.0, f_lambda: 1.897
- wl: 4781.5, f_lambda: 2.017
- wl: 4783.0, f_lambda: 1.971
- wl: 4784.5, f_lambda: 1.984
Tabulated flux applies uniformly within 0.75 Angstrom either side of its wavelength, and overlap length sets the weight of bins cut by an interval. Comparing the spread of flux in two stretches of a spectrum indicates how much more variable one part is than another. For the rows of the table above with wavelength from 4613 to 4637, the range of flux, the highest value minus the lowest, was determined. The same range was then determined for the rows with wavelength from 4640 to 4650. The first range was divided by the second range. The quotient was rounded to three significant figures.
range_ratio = 1.18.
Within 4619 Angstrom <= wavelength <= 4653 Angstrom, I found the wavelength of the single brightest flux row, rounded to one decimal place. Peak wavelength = 4631.5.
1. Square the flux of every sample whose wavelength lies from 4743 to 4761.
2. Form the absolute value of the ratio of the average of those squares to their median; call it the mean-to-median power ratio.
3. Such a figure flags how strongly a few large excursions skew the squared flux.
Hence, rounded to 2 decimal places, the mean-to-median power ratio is 0.97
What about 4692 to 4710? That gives 1.01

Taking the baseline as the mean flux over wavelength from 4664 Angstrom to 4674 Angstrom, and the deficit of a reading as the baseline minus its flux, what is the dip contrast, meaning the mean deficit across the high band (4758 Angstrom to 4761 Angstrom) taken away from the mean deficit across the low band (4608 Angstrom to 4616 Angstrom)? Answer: -0.17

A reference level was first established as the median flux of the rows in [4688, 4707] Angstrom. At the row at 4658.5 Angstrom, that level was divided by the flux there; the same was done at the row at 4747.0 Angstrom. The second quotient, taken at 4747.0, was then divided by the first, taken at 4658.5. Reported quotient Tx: 0.992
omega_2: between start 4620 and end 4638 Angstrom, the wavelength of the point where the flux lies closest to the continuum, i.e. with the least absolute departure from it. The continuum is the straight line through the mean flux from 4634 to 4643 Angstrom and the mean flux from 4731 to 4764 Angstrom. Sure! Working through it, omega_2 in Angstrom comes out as 4636.0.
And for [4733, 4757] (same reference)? 4756.0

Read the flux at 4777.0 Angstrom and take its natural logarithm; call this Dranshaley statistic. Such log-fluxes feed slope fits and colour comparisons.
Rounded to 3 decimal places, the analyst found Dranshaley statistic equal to 0.632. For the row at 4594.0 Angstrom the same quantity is 0.721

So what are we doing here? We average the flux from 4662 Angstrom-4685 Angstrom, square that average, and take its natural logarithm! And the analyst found 1.44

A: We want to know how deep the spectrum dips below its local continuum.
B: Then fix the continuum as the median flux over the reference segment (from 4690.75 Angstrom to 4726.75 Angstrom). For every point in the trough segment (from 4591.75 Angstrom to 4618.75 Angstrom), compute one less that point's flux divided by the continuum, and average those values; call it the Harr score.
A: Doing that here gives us -0.04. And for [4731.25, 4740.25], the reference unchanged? -0.05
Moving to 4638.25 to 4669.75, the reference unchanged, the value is 0.02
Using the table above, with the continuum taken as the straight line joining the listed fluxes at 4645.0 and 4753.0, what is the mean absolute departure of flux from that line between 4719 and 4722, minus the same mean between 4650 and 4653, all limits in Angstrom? 0.10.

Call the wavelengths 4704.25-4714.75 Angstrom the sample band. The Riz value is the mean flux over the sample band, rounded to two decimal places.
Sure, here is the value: 1.96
